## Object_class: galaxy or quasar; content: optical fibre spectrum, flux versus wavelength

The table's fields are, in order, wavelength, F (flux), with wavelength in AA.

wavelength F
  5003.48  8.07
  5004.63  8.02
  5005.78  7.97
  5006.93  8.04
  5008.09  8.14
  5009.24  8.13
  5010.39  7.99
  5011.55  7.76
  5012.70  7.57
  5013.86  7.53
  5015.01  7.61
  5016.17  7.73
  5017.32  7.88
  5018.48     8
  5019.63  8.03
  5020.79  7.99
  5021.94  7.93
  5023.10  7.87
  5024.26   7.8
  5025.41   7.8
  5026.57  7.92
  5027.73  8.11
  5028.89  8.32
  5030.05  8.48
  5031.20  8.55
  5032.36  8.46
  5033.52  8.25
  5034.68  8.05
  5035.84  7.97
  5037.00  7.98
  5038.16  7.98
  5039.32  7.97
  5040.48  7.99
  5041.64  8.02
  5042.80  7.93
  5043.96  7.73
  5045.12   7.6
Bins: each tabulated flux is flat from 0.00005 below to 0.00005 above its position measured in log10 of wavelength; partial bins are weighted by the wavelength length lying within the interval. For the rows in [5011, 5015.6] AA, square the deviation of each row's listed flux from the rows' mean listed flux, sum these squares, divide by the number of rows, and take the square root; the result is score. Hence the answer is 0.09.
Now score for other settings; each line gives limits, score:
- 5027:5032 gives 0.17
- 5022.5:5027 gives 0.05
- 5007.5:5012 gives 0.15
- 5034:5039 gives 0.03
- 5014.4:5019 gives 0.15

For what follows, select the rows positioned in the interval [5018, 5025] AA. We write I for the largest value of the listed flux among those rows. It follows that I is 8.03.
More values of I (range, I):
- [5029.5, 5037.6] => 8.55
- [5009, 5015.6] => 8.13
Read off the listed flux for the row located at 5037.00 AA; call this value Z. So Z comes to 7.98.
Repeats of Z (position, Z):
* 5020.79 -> 7.99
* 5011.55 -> 7.76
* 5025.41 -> 7.8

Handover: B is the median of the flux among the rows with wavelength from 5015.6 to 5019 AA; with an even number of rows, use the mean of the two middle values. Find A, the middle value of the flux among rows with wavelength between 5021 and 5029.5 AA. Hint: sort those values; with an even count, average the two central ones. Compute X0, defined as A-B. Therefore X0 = 0.0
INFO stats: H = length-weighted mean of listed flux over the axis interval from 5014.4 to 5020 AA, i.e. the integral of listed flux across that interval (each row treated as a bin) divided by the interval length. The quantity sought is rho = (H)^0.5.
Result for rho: 2.80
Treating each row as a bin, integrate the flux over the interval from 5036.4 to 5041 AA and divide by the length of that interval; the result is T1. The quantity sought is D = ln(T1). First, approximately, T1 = 7.98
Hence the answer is 2.08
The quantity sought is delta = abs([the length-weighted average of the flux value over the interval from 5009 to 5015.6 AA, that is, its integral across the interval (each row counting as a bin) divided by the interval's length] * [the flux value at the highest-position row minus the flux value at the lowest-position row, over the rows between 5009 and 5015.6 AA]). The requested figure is 4.0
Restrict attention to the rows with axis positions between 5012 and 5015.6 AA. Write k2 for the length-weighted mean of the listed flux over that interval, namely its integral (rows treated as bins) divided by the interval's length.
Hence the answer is 7.57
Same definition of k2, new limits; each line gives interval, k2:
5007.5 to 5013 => 7.93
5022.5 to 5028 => 7.88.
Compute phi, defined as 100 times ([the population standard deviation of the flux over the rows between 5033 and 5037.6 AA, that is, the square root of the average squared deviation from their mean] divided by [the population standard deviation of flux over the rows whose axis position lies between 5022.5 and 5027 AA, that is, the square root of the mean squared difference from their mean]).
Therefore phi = 222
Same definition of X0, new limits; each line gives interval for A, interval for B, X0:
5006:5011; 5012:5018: 0.5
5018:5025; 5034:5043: 0.0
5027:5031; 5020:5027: 0.4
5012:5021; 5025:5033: -0.5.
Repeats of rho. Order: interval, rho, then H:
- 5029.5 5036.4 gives 2.88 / 8.3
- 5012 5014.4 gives 2.75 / 7.6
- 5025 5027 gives 2.80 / 7.8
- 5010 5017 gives 2.77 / 7.7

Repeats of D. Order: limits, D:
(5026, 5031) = 2.11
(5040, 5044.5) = 2.07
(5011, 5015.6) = 2.03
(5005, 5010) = 2.09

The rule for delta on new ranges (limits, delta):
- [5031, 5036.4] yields 4.8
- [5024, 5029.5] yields 4.2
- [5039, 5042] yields 0.4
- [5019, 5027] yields 0.9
